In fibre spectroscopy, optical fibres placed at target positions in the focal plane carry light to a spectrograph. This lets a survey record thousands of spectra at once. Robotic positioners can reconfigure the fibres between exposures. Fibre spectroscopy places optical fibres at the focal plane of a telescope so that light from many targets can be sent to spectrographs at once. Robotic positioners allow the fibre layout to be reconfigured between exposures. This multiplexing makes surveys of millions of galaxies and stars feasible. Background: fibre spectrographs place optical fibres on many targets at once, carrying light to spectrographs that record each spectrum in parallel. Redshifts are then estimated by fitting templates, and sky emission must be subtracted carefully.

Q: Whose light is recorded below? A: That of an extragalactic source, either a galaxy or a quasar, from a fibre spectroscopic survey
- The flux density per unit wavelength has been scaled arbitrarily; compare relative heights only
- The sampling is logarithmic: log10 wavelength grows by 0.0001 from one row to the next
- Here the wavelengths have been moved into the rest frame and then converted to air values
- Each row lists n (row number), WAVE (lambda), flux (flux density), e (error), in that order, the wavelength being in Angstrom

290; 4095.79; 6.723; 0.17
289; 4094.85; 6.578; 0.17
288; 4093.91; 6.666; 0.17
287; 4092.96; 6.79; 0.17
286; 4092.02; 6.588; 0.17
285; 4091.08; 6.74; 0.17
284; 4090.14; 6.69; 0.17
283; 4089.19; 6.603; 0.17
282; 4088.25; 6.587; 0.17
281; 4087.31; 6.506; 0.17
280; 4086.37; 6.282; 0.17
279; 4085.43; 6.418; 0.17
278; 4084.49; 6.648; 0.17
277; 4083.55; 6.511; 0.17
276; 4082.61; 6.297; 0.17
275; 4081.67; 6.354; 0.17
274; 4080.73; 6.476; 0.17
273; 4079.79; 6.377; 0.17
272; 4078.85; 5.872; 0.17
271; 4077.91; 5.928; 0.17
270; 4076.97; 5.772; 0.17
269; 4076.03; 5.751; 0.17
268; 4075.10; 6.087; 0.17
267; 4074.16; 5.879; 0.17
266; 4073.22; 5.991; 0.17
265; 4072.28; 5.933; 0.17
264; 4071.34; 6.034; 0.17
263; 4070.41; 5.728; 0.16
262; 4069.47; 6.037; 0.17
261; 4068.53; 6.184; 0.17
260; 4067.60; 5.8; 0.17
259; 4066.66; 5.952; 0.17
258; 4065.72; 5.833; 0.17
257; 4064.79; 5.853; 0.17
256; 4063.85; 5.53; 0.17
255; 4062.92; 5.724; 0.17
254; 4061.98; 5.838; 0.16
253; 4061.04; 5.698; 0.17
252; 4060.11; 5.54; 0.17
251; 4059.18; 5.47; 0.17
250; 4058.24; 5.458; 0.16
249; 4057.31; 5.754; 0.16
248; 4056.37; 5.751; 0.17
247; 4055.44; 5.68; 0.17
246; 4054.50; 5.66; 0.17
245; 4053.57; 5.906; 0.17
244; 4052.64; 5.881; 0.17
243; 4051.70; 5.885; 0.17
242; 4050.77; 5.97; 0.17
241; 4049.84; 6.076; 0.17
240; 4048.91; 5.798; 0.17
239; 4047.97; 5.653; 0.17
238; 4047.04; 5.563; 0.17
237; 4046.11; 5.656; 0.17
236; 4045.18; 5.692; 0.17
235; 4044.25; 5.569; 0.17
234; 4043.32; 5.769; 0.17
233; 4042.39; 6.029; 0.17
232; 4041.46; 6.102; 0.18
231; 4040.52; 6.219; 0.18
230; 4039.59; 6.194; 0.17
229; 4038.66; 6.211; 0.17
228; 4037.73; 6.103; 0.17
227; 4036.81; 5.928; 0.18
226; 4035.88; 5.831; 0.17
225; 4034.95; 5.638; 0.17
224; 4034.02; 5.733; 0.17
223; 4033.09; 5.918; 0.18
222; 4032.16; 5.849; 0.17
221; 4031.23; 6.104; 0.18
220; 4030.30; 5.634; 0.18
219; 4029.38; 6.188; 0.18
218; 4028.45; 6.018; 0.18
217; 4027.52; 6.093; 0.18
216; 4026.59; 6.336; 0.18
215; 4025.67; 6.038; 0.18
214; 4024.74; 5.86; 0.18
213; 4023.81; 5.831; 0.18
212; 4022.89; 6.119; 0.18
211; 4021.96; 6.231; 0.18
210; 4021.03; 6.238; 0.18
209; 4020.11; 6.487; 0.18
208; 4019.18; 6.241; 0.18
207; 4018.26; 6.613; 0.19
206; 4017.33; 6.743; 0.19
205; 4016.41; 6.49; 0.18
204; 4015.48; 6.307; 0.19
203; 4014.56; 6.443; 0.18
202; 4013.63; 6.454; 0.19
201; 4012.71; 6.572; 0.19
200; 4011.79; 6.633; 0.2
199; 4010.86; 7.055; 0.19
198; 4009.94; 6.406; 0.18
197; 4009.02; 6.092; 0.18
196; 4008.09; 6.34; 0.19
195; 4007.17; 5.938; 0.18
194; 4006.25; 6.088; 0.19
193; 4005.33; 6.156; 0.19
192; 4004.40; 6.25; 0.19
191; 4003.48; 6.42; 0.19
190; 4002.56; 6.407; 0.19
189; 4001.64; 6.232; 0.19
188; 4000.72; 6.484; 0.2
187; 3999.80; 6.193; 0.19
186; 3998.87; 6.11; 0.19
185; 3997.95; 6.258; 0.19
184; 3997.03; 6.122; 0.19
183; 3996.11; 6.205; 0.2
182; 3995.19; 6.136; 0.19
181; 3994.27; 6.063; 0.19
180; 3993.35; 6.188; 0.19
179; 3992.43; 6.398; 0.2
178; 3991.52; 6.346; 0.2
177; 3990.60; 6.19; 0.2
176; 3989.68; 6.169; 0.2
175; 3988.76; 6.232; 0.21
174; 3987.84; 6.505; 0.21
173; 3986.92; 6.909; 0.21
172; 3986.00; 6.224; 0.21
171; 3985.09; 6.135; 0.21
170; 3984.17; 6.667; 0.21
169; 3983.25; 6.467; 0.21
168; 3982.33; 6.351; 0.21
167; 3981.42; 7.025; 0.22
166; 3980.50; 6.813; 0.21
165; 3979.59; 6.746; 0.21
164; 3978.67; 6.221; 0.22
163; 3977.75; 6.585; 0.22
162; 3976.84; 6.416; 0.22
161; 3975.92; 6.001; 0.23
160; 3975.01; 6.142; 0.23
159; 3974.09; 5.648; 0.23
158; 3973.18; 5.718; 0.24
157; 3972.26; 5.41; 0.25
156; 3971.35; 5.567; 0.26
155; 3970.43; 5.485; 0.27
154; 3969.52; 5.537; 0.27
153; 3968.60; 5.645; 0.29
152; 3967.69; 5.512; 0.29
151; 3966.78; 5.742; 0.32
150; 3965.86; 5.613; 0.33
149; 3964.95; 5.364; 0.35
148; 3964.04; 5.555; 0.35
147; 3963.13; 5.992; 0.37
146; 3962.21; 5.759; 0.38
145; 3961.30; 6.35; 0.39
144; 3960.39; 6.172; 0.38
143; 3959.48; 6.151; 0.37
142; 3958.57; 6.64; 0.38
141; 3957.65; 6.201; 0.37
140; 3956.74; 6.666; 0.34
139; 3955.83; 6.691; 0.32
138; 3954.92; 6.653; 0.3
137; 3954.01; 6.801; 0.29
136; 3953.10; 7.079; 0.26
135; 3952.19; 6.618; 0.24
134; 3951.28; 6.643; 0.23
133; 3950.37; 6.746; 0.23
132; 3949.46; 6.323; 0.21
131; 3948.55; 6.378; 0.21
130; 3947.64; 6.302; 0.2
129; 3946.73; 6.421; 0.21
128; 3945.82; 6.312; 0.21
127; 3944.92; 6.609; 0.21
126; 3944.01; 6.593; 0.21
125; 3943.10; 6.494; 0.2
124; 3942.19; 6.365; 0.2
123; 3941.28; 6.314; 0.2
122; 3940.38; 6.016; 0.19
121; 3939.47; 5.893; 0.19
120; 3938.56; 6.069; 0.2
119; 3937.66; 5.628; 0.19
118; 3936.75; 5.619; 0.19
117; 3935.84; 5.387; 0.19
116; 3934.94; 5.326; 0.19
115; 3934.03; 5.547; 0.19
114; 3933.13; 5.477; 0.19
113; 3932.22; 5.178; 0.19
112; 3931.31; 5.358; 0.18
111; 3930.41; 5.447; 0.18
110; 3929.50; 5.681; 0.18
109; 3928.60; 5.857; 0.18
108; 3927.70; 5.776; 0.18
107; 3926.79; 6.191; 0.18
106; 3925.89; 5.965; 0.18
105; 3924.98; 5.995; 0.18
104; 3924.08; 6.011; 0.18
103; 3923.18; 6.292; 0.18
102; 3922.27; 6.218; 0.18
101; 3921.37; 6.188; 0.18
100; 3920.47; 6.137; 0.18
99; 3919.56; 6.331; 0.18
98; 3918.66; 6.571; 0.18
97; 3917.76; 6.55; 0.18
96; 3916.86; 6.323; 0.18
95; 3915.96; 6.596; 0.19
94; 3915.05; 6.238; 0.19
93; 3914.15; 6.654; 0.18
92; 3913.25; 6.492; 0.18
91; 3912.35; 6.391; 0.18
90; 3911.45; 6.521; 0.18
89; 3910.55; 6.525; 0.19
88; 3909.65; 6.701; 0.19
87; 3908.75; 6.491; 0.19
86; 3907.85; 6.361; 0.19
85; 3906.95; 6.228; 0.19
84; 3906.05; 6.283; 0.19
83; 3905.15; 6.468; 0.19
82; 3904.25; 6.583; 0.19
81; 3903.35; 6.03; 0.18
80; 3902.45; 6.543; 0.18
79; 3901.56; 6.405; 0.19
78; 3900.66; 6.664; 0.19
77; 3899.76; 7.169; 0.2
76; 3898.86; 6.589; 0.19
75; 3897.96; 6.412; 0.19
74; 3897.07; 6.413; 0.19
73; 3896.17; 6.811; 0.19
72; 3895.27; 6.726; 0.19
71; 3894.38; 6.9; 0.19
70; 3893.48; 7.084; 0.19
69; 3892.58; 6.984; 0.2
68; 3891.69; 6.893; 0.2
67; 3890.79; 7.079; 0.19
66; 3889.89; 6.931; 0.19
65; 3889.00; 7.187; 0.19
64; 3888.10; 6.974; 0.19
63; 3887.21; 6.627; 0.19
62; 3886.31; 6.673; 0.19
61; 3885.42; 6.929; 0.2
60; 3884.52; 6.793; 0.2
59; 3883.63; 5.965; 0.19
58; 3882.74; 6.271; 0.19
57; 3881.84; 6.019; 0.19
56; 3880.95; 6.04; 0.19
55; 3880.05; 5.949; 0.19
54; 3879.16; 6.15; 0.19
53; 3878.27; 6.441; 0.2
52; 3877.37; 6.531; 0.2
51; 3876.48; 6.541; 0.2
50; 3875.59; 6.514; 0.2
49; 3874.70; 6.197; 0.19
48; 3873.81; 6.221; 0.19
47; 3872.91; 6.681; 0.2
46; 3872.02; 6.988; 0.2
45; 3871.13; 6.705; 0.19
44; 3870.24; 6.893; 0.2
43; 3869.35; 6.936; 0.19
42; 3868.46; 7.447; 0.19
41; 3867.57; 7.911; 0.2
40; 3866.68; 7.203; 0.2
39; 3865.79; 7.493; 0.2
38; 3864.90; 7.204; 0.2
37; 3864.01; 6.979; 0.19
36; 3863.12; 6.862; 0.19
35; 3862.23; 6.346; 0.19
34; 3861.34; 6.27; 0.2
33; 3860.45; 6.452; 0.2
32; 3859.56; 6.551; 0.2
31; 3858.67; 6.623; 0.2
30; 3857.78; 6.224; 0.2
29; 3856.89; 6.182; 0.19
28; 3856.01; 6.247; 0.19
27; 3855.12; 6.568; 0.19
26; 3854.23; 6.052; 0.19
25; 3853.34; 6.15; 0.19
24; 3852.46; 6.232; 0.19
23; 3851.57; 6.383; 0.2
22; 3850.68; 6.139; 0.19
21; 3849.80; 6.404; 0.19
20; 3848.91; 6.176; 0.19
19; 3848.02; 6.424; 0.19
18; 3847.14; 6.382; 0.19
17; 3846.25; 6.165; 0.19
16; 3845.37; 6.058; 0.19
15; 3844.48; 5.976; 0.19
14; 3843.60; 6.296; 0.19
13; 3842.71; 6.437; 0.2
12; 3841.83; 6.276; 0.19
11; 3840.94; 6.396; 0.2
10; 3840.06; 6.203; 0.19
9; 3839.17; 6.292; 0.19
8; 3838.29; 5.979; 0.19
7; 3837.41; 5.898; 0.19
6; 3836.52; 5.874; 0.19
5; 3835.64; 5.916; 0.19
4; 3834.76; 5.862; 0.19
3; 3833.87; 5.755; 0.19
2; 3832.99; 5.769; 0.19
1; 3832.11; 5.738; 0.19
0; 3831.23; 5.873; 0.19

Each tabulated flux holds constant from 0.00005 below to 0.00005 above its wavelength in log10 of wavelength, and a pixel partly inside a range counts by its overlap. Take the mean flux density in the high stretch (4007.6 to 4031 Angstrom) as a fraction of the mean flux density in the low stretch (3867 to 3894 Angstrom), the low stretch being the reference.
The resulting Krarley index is 0.94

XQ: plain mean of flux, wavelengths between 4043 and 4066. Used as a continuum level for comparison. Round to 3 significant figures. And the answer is 5.73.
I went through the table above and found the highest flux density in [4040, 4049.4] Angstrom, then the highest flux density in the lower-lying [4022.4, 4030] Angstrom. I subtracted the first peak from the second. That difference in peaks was 0.1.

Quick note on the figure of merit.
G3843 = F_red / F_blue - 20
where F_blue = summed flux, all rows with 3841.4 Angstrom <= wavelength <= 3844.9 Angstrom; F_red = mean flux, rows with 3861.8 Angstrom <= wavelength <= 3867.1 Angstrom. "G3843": -19.72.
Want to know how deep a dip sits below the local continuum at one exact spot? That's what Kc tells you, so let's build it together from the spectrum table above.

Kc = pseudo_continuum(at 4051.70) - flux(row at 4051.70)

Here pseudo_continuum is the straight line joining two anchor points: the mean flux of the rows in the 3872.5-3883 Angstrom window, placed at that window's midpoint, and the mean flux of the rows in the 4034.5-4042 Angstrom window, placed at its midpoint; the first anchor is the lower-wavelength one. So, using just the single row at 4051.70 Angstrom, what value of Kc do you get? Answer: 0.1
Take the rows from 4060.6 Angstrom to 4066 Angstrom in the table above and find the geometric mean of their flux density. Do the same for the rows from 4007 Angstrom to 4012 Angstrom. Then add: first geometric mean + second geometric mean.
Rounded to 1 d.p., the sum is 12.1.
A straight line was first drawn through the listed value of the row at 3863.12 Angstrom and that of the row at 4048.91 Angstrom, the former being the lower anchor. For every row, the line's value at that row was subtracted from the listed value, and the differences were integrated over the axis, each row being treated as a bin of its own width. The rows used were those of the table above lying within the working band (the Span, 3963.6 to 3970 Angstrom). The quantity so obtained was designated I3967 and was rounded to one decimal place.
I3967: -4.5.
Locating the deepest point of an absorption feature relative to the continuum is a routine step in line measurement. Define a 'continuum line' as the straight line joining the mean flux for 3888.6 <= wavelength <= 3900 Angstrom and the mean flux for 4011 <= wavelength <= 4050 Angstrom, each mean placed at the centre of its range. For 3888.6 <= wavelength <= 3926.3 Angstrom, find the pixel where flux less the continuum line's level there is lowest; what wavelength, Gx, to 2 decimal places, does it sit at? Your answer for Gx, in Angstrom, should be 3903.35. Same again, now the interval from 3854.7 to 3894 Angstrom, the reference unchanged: 3880.05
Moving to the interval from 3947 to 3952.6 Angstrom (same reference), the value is 3947.64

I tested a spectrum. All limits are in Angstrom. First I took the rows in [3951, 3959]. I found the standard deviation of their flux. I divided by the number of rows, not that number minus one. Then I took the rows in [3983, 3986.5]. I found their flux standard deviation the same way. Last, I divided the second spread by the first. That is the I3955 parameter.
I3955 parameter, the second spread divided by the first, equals 1.0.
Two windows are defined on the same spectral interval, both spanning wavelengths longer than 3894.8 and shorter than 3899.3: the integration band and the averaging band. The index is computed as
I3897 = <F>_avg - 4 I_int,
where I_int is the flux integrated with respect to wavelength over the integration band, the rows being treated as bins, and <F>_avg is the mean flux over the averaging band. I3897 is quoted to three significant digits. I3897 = -112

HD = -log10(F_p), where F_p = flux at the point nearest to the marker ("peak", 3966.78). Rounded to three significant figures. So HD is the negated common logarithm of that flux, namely -0.759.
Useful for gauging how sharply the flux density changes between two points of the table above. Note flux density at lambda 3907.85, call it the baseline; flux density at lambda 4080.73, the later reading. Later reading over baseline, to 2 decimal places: 1.02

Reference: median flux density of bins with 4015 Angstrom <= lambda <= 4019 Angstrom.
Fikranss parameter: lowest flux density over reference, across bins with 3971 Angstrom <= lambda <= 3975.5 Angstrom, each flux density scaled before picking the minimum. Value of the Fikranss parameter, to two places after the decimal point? 0.83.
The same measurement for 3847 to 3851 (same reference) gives 0.94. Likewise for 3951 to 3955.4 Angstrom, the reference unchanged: 1.01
